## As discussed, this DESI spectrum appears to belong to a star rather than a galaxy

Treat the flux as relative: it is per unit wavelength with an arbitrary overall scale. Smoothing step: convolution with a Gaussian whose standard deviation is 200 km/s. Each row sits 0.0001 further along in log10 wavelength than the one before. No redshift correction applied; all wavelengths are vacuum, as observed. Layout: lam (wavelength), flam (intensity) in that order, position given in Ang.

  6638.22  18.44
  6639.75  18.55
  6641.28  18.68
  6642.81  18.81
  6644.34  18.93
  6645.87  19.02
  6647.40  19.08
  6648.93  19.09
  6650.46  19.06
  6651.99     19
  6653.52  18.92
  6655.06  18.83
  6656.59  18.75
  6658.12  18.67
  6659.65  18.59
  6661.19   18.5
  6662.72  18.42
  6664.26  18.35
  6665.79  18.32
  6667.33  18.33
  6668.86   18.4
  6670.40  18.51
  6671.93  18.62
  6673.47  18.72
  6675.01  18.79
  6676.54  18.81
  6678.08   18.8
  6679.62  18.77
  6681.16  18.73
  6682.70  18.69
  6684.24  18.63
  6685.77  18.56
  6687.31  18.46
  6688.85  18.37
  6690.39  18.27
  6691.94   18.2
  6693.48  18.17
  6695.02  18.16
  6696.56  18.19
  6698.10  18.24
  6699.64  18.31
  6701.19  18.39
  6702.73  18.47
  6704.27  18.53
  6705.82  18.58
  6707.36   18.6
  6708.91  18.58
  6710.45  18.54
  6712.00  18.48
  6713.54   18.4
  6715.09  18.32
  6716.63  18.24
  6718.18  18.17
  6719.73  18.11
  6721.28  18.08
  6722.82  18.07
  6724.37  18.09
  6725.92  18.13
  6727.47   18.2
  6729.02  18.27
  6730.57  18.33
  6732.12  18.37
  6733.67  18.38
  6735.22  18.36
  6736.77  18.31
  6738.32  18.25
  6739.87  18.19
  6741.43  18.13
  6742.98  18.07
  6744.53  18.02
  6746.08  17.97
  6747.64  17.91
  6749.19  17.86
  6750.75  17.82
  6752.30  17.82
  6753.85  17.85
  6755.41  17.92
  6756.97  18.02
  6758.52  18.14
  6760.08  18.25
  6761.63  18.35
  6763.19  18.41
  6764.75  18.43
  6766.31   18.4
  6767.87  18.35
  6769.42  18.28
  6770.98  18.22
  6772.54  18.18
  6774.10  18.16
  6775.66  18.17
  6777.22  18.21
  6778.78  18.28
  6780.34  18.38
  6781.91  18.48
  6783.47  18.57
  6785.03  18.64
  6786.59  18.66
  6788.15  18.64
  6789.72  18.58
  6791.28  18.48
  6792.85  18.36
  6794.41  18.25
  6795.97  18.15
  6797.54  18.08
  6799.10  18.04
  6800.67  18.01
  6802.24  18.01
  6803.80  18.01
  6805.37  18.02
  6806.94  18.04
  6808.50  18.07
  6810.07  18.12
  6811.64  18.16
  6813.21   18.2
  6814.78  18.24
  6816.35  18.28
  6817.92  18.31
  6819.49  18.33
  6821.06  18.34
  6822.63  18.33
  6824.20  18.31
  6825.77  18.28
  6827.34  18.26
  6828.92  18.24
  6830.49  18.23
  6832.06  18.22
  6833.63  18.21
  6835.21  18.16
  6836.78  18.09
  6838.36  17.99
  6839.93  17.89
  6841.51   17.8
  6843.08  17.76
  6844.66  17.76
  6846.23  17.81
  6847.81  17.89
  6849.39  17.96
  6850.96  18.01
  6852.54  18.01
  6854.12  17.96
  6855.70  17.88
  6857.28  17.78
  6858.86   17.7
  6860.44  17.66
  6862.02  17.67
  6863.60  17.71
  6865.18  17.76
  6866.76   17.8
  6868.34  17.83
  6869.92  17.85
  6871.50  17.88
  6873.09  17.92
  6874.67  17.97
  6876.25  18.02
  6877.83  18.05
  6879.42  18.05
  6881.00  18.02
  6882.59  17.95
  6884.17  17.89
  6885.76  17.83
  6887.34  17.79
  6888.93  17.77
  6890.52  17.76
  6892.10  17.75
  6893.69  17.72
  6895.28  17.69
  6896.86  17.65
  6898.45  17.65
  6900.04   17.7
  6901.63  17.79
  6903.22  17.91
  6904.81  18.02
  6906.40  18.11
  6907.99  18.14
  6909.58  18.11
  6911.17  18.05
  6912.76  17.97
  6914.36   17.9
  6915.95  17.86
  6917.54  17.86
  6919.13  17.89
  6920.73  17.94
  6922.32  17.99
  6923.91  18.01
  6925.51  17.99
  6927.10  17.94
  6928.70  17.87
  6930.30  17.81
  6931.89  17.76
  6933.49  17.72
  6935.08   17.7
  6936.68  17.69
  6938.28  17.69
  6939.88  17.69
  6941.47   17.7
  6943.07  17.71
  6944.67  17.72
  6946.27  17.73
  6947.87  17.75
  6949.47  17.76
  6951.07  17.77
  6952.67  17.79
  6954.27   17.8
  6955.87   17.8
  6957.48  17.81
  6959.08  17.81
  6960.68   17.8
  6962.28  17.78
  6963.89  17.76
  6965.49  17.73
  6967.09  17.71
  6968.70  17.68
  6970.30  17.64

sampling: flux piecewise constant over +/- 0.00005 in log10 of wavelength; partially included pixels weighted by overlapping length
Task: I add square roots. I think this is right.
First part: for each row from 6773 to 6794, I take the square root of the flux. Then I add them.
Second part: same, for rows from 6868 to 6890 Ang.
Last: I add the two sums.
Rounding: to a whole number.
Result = 115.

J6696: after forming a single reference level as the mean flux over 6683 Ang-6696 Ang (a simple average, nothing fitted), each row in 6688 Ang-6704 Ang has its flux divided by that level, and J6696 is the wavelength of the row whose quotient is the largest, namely 6702.73 Ang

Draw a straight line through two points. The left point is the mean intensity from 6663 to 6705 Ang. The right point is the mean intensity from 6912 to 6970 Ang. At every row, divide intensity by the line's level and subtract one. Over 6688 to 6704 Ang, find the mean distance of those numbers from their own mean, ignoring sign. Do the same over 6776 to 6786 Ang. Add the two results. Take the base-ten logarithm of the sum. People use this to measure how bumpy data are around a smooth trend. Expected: -1.89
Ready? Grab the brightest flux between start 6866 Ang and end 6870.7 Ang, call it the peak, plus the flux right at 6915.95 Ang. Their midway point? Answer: 17.9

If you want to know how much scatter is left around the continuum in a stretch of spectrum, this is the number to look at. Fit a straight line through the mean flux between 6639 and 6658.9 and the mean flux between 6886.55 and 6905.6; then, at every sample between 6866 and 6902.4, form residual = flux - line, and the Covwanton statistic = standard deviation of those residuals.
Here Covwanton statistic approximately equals 0.10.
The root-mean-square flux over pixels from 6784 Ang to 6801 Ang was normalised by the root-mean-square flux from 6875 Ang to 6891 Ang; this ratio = 1.025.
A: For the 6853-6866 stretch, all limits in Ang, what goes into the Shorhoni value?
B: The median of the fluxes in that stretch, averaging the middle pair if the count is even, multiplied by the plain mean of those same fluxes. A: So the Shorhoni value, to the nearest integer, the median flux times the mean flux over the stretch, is 315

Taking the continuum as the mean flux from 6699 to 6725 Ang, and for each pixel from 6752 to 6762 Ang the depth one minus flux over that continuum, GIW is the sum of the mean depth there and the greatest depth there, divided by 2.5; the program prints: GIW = 0.018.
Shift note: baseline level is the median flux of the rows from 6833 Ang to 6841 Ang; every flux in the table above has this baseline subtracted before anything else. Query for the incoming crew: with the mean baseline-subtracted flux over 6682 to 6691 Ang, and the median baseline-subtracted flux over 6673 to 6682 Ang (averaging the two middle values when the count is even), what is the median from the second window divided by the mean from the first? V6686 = 1.7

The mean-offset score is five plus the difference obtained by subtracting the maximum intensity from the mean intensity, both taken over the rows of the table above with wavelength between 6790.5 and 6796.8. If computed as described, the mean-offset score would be 4.83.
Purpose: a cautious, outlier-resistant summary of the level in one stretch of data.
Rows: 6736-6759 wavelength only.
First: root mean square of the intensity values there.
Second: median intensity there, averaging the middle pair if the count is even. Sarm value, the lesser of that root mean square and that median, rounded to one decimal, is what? 18.0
